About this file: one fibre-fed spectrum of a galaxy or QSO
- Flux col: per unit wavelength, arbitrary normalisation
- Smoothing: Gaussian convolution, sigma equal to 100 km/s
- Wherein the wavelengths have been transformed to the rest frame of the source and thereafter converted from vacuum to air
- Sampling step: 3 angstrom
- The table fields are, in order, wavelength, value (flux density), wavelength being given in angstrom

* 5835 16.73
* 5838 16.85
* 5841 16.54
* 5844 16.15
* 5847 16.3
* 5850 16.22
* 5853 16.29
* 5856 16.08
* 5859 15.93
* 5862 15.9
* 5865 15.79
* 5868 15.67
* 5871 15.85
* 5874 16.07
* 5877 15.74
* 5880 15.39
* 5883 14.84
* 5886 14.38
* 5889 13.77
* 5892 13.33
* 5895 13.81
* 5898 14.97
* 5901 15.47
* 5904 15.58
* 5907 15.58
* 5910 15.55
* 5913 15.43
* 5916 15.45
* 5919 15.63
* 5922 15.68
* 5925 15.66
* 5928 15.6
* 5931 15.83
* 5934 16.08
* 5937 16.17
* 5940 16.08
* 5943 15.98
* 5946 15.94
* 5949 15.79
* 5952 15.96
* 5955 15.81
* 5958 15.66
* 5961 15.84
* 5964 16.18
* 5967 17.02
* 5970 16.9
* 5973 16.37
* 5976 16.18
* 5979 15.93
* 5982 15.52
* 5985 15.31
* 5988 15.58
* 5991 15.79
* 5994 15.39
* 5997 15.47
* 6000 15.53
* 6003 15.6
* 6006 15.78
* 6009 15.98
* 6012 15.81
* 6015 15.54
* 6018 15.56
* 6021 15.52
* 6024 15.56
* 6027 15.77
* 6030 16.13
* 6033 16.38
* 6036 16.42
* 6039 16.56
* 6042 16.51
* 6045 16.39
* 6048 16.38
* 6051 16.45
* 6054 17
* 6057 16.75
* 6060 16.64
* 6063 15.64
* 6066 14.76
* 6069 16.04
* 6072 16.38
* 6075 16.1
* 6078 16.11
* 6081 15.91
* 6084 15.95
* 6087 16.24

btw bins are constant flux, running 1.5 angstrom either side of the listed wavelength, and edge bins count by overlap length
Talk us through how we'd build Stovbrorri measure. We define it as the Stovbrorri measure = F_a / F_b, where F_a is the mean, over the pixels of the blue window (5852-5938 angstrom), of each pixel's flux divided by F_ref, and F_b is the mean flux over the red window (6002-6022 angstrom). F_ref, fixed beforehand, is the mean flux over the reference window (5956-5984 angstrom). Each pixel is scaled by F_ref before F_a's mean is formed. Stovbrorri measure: 0.0608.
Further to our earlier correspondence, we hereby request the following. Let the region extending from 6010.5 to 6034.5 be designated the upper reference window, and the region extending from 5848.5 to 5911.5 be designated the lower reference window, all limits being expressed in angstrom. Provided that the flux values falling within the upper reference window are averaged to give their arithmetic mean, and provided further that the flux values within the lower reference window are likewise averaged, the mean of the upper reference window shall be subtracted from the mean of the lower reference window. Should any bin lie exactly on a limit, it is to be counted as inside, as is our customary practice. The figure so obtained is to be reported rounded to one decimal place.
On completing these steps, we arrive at -0.4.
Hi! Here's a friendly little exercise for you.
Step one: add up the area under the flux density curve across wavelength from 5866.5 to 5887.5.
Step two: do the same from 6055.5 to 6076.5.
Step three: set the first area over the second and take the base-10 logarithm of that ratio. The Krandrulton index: -0.02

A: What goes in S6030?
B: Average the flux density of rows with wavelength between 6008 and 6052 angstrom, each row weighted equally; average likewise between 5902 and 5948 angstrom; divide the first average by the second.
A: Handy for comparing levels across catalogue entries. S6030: 1.02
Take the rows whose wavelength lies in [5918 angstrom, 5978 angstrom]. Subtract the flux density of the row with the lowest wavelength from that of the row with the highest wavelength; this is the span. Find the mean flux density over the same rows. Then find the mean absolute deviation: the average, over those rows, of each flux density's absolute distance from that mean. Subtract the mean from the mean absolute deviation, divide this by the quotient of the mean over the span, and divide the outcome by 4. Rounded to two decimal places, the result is -0.14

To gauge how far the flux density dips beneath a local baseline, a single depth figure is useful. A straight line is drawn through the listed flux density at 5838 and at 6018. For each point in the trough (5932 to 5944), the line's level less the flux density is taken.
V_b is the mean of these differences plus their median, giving 0.1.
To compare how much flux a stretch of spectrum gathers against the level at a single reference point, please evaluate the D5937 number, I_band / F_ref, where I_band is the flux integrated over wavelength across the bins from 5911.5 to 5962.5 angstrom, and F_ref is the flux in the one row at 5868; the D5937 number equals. 51.4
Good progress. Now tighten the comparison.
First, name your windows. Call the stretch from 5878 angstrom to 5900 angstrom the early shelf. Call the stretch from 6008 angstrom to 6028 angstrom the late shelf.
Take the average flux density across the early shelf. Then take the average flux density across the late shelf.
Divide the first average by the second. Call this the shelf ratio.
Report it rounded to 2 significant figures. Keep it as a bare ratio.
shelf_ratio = 0.92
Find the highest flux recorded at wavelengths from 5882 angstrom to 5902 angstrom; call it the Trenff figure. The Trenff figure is 15.47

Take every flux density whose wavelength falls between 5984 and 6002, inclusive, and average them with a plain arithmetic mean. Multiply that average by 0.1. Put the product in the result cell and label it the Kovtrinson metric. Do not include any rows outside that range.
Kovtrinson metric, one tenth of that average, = 1.55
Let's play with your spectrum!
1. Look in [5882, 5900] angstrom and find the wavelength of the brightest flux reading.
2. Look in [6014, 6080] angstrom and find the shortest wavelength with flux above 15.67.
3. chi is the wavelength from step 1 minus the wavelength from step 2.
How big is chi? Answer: -129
